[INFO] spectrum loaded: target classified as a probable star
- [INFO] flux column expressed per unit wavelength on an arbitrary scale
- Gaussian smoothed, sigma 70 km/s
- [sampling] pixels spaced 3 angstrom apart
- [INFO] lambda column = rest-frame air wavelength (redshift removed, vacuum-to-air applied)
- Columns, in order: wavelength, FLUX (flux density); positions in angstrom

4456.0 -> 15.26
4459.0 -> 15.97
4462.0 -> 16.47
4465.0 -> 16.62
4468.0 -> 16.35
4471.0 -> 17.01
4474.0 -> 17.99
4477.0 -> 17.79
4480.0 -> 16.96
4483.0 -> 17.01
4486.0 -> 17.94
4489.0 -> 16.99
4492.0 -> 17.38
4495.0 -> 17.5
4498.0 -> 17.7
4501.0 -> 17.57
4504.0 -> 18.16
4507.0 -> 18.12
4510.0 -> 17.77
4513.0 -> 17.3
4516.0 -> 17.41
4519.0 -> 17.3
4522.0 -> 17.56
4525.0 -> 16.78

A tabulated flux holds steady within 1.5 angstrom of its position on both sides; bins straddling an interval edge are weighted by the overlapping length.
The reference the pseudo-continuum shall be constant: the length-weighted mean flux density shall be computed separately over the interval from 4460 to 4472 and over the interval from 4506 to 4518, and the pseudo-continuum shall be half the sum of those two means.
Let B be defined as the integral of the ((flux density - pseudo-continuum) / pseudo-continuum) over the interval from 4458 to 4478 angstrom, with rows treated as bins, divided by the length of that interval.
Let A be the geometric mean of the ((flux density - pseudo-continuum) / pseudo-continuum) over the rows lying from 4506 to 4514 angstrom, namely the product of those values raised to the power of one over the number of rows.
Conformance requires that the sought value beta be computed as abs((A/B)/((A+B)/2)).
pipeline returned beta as 273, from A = 0.031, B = -0.012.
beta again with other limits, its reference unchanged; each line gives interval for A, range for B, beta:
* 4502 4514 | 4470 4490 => 73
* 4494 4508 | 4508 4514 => 38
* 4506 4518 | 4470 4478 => 30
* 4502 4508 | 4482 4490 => 105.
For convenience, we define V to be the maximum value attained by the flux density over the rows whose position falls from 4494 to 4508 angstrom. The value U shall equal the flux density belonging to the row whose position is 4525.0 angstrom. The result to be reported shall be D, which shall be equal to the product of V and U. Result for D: 305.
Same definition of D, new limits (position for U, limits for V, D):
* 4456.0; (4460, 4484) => 275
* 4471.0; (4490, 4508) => 309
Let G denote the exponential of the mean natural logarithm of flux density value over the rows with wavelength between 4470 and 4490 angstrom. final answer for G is 17.4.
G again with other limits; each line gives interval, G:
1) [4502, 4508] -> 18.1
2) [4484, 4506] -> 17.6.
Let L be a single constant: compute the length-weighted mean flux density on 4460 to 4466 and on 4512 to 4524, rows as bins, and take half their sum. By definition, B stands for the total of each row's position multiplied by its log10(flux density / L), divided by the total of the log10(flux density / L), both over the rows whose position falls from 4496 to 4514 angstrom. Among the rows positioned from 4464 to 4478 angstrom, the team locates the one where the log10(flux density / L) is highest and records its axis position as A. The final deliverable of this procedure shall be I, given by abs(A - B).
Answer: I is 31.1 angstrom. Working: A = 4474.0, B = 4505.1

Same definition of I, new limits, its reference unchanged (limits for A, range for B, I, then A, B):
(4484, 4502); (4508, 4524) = 29.5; 4486.0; 4515.5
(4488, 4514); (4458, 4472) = 41.6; 4504.0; 4462.4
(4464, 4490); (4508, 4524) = 41.5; 4474.0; 4515.5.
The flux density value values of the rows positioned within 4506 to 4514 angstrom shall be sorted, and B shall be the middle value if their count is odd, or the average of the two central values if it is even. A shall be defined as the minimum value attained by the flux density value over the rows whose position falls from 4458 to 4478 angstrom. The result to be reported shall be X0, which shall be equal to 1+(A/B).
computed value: 1.90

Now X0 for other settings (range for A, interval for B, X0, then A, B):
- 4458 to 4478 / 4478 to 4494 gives 1.94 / 15.97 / 17.0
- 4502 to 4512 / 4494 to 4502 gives 2.01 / 17.77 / 17.6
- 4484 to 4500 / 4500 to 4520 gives 1.97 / 16.99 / 17.6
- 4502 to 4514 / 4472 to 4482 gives 1.97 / 17.3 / 17.8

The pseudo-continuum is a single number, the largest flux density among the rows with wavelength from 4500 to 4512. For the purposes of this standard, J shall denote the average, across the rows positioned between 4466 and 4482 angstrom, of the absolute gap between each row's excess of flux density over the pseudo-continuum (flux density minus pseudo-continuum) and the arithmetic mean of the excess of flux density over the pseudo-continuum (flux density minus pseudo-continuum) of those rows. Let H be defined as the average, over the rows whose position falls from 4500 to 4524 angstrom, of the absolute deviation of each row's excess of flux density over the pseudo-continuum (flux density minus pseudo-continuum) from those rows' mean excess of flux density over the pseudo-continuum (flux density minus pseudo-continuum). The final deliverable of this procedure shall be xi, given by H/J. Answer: 0.5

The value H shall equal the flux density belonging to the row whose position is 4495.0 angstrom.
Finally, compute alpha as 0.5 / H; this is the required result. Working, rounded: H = 17.5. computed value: 0.0286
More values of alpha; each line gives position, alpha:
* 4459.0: 0.0313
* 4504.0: 0.0275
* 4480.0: 0.0295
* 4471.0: 0.0294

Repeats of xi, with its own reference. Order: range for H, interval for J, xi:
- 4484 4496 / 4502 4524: 0.9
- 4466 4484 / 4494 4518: 1.9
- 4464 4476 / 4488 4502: 2.6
